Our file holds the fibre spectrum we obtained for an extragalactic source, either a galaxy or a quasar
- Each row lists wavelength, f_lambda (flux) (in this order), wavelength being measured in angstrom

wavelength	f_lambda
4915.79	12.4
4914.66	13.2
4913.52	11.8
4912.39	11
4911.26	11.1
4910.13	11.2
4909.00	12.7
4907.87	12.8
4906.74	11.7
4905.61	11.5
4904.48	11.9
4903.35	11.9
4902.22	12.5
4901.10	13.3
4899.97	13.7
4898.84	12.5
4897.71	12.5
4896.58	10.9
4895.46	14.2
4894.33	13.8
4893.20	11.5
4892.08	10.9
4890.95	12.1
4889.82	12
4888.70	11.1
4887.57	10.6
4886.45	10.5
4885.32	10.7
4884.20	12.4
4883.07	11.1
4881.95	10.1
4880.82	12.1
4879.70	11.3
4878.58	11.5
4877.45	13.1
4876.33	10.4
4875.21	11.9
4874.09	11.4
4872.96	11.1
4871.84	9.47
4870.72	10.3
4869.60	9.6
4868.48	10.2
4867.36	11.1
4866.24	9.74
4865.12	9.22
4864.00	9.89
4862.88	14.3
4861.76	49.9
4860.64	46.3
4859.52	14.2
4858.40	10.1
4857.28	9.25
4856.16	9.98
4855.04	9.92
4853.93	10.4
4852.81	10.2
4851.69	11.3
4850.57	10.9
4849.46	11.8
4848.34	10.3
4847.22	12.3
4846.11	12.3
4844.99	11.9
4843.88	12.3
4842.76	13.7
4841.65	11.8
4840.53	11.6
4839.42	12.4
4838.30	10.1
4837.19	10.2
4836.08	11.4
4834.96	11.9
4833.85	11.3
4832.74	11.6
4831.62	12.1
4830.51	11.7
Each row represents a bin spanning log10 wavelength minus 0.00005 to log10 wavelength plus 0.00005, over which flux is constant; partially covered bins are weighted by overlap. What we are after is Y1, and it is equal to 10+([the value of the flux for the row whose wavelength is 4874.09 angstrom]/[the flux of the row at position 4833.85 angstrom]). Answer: 11.0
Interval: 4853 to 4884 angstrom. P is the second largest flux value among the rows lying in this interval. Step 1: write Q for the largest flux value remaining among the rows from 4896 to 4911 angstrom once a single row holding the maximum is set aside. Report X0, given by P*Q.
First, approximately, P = 46.3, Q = 13.3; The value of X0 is 616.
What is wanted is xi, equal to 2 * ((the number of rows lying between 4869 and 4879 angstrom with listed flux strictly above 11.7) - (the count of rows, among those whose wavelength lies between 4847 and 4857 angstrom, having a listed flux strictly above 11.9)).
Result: 2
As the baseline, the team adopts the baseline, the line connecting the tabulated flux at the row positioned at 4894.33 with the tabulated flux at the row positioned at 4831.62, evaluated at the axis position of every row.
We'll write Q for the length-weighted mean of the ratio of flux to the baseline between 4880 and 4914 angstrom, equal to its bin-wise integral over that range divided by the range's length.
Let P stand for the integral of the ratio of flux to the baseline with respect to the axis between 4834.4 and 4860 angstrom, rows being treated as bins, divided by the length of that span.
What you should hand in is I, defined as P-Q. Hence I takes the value 0.05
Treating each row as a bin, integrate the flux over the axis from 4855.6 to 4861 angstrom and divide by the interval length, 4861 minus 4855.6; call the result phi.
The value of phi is 16.9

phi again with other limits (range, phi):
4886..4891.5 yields 11.3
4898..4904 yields 12.8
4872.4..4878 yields 11.6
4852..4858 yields 10.0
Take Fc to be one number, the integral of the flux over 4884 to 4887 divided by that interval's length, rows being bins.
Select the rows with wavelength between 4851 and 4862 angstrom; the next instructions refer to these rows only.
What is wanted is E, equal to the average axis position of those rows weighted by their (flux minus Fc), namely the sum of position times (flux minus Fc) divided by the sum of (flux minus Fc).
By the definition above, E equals 4861.6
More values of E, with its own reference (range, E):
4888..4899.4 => 4894.9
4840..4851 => 4844.0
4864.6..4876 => 4867.2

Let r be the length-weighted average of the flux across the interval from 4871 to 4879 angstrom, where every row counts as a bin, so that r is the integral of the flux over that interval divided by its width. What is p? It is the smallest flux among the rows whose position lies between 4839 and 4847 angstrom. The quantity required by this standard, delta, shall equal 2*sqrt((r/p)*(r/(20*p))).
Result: 0.433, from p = 11.6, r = 11.2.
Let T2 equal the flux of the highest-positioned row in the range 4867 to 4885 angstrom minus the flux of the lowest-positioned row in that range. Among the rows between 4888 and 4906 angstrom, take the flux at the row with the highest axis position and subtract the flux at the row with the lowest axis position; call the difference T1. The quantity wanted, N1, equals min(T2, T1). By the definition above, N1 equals 0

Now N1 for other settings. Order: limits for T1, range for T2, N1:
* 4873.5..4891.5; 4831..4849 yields -2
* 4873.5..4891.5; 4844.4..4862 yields 1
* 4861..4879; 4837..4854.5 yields -38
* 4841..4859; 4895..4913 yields -3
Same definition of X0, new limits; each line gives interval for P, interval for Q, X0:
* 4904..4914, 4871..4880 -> 151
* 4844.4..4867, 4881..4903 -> 639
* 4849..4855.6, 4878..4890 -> 137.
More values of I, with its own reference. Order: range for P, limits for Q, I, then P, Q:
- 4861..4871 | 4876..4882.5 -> 0.35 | 1.21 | 0.86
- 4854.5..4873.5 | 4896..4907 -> 0.28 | 1.16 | 0.88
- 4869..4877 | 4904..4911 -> -0.04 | 0.80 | 0.84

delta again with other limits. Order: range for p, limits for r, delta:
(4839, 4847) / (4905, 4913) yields 0.452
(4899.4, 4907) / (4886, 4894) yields 0.441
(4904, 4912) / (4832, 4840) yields 0.455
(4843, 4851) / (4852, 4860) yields 0.459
